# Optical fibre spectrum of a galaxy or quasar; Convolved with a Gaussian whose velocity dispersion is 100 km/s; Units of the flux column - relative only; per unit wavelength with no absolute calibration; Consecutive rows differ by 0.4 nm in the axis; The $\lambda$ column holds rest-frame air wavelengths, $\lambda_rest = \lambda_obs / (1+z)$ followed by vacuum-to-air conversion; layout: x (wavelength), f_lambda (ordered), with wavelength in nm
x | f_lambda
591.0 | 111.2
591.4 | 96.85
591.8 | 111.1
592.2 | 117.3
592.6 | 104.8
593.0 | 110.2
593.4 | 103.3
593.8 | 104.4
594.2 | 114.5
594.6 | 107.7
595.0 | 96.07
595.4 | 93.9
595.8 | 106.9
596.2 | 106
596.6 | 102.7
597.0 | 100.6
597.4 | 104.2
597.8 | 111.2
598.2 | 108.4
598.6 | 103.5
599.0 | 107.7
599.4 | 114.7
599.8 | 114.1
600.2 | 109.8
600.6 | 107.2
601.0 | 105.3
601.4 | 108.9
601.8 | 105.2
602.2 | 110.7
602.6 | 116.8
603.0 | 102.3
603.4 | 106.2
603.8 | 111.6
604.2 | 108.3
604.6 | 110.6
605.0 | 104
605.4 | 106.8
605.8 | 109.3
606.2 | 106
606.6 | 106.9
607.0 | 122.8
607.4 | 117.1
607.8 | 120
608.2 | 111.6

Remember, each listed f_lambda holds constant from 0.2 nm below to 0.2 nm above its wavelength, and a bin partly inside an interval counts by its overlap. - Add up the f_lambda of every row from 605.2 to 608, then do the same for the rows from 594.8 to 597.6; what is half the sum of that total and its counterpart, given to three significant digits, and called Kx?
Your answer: 750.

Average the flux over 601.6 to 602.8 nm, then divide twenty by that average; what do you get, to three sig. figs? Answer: 0.180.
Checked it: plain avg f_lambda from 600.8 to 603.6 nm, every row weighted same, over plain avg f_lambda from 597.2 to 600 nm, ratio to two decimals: 0.99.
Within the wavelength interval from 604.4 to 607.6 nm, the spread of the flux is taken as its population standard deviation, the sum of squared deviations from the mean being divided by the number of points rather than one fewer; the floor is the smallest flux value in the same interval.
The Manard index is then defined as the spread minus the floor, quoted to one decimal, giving -98.0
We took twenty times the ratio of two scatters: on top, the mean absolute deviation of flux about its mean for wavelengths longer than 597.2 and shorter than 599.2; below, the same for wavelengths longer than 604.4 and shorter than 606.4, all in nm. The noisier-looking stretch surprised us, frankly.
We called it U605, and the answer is 24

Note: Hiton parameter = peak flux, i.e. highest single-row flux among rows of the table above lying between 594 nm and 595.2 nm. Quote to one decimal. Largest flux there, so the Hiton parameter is 114.5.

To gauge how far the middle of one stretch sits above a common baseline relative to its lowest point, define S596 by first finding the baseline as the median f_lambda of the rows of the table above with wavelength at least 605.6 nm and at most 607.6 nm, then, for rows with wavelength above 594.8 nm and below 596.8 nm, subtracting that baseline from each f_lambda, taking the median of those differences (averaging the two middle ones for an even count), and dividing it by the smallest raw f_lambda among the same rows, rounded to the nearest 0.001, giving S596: -0.070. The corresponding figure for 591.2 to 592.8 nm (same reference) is -0.014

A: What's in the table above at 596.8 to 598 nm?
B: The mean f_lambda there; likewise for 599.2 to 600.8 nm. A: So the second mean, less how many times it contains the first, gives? 110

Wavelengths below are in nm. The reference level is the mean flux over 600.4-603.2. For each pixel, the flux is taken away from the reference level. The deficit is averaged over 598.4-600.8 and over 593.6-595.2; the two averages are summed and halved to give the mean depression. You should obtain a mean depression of 0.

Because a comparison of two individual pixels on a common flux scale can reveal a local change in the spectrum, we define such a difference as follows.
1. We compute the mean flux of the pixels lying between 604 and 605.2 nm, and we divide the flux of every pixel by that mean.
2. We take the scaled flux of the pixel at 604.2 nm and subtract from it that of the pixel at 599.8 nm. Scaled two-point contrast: -0.05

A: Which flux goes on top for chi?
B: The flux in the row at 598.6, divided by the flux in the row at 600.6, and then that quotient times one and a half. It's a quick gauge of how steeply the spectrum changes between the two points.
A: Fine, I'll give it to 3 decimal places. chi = 1.448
